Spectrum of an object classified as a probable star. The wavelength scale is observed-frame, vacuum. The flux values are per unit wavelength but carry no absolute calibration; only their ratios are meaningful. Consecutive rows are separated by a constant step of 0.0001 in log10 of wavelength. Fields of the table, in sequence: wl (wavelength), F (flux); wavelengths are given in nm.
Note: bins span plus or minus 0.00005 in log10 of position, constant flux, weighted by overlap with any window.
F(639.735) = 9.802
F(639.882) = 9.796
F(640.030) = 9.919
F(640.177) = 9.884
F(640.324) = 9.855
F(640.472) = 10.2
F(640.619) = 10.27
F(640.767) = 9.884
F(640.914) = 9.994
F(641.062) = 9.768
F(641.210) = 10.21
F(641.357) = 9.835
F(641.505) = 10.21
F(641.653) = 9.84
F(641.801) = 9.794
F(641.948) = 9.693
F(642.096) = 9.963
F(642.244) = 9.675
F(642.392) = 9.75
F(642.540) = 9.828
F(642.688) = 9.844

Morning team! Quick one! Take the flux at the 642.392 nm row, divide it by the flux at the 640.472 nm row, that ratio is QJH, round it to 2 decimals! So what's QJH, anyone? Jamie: 0.96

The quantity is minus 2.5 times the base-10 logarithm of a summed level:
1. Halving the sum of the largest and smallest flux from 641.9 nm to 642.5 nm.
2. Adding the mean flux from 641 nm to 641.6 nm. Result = -3.24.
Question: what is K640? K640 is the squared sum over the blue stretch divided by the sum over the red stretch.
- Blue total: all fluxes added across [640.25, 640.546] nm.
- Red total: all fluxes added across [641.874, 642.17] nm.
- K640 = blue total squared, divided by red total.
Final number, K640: 20.5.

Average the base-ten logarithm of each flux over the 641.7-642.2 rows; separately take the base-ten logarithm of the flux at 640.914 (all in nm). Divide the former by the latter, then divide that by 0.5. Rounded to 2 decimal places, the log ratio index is 1.98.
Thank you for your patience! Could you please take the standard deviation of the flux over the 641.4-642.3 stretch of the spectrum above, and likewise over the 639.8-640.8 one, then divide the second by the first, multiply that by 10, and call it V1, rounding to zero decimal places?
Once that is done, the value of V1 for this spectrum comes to 9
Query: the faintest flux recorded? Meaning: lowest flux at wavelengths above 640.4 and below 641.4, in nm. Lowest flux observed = 9.768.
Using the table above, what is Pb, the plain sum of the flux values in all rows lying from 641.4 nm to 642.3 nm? 59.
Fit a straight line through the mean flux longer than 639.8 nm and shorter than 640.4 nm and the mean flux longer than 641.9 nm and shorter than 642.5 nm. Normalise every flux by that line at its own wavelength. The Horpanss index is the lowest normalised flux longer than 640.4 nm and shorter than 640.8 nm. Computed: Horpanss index 1.01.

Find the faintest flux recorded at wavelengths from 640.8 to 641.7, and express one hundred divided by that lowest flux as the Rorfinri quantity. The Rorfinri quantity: 10.2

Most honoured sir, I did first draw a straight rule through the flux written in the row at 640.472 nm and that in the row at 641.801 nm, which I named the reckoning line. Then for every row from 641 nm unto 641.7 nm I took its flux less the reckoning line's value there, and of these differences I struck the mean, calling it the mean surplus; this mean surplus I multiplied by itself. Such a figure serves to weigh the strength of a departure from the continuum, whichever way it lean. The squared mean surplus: 0.002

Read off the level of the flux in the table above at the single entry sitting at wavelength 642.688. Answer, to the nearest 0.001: 9.844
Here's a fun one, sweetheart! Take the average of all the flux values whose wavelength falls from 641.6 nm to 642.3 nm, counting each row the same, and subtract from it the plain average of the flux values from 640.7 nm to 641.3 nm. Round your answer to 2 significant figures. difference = -0.17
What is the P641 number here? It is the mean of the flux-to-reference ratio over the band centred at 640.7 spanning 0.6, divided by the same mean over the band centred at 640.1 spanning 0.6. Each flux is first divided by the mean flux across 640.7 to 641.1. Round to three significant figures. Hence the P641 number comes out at 1.02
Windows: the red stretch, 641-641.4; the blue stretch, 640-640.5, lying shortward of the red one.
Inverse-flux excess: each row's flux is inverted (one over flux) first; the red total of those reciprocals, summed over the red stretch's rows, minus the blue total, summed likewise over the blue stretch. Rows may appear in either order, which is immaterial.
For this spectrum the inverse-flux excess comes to -0.10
